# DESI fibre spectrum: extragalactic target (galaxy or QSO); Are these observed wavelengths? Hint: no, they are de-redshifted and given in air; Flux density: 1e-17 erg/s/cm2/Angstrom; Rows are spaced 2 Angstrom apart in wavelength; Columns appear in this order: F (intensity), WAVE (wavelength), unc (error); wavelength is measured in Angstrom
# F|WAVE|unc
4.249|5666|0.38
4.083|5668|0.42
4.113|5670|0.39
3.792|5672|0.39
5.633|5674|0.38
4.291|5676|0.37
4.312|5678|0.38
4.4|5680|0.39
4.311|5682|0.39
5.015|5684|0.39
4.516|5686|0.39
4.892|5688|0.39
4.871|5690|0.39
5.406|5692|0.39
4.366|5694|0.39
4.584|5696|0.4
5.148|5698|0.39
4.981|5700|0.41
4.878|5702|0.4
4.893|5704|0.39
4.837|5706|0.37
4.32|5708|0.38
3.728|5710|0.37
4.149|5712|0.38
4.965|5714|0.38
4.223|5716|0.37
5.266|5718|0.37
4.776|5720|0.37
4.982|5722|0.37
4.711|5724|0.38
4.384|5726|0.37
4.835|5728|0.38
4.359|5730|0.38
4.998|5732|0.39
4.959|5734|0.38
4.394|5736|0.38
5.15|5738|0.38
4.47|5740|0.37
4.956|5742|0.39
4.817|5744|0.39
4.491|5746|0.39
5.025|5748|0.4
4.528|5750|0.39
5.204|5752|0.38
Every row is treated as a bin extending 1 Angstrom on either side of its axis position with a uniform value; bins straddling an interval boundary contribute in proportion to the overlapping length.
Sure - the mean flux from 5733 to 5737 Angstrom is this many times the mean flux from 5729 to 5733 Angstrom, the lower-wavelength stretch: 1.00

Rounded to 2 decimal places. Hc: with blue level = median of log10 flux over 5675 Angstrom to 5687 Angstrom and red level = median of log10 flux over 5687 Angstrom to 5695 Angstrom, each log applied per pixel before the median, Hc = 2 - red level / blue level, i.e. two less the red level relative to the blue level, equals 0.92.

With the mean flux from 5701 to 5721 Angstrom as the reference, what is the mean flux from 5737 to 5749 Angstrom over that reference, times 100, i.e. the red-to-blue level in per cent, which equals 105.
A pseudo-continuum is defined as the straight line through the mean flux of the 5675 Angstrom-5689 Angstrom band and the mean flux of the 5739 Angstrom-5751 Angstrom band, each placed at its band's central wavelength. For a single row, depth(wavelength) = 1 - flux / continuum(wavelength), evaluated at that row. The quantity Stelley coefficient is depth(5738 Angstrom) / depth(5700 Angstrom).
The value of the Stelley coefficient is 1.1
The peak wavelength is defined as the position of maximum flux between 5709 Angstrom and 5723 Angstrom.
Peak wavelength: 5718 Angstrom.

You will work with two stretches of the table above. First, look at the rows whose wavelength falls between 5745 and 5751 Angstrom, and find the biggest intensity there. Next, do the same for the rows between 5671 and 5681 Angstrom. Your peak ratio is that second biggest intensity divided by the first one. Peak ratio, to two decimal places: 1.12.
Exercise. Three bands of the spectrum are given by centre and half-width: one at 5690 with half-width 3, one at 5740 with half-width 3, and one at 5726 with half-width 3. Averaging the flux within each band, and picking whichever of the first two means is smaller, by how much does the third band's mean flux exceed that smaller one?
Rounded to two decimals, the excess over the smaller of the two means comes -0.22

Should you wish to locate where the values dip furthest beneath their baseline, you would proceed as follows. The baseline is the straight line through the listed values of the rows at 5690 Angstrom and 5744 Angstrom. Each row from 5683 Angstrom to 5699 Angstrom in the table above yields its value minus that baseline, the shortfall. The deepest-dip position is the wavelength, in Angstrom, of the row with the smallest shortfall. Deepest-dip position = 5694 Angstrom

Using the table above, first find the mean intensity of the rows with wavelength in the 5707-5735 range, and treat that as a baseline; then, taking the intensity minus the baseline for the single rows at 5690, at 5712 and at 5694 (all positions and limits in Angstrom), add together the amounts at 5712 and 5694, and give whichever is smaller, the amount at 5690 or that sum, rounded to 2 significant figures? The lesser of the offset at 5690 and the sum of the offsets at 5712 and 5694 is -0.72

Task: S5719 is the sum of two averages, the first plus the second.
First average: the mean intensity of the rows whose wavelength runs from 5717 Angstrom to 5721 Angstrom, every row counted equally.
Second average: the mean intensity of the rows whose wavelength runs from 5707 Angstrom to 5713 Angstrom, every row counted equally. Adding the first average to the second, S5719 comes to 9.09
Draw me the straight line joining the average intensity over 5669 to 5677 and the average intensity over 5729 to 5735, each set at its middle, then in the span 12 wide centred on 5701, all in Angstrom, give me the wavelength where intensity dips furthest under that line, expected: 5696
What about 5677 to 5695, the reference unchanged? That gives 5694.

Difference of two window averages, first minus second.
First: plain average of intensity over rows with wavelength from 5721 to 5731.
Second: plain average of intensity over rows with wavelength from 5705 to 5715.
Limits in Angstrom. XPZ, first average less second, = 0.25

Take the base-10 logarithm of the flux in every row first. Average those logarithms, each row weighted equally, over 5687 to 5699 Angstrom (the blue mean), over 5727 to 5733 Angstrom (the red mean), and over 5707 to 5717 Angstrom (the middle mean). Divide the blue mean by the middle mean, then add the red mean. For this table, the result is 1.77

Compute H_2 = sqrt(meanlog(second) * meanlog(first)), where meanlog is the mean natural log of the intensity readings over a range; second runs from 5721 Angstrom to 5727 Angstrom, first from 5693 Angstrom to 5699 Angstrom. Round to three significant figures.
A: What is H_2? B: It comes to 1.54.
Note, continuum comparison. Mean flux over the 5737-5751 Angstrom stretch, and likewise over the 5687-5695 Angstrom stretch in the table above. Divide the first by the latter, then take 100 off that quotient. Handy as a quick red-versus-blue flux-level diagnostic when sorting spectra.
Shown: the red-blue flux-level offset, -99.0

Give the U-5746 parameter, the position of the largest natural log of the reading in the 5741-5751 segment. 5748 Angstrom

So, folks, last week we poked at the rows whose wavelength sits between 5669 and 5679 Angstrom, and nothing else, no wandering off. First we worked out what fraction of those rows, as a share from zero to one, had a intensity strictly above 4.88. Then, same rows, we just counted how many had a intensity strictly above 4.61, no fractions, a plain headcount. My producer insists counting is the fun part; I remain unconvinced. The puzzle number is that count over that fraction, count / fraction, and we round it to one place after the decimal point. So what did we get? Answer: 5.0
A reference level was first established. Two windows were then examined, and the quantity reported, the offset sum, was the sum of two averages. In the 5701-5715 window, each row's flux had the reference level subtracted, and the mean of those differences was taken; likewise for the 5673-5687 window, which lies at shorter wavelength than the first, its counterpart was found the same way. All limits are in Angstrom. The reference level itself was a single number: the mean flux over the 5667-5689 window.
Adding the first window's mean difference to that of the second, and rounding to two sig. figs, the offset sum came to 0.20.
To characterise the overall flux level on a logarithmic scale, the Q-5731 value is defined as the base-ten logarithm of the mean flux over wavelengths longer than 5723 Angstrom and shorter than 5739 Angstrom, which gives 0.674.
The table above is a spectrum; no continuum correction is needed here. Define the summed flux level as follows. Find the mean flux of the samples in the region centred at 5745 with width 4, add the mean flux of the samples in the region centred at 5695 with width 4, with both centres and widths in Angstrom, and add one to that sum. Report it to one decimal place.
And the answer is 10.1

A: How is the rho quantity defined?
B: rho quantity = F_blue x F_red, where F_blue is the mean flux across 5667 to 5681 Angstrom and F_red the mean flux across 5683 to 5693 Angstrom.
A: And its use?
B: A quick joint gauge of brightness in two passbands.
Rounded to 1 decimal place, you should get 21.6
